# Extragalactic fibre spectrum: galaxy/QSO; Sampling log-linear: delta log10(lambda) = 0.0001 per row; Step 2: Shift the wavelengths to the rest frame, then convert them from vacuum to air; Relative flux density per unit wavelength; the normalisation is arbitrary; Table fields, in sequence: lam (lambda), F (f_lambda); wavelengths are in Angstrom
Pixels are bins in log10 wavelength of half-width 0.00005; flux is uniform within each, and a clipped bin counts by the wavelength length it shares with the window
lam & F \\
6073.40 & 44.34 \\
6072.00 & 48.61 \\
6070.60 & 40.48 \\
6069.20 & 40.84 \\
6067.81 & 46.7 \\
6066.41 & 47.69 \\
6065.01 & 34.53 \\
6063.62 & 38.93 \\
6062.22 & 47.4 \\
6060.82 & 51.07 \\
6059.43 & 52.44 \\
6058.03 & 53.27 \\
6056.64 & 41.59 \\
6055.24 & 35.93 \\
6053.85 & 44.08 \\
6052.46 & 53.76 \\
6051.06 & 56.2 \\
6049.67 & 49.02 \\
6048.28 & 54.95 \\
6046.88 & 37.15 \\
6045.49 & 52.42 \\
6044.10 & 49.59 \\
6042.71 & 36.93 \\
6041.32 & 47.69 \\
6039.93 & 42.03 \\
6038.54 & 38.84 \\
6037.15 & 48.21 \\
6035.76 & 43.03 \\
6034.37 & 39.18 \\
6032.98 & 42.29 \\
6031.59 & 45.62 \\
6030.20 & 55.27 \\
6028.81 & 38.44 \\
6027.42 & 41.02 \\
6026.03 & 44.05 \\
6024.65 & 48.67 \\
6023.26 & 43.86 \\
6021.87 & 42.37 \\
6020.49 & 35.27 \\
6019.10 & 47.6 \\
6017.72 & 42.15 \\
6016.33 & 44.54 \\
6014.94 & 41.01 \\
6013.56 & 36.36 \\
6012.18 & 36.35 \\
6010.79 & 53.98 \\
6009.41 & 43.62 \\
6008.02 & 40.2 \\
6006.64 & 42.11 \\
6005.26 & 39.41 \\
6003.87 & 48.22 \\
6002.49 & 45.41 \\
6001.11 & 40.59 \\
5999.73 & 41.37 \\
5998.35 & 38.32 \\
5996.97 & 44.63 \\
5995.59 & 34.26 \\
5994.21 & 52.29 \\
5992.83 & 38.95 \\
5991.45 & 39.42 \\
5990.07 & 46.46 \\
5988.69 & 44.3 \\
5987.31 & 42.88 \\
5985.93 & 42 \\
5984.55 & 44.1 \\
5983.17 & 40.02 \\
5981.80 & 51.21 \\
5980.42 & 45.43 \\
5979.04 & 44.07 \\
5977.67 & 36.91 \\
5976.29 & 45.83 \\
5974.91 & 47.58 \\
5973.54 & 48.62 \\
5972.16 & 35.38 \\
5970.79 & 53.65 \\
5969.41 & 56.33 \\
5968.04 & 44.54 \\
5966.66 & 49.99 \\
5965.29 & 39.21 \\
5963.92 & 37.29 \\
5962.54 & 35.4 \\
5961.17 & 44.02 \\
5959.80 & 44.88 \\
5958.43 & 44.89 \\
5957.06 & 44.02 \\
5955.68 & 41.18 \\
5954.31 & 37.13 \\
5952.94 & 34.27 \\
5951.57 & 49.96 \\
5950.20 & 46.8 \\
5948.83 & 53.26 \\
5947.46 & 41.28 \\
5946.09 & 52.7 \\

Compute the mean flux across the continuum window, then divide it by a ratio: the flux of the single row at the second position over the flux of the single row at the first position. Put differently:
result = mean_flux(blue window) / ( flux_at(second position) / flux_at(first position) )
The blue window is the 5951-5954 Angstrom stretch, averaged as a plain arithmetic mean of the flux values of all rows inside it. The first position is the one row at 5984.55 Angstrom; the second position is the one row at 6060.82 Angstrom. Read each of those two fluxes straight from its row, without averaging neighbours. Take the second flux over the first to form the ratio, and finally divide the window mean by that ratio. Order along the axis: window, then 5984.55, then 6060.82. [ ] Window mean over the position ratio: 36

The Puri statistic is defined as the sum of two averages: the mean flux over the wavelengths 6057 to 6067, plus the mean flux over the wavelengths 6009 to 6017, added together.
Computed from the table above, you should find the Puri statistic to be 89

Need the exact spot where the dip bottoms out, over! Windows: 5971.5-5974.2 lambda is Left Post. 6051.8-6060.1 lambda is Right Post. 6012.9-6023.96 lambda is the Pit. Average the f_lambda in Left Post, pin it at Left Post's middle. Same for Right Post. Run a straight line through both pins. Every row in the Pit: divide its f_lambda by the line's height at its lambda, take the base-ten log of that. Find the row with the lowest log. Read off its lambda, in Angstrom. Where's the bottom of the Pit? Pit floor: 6020.49 Angstrom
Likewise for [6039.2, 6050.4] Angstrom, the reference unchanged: 6042.71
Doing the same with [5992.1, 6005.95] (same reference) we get 5995.59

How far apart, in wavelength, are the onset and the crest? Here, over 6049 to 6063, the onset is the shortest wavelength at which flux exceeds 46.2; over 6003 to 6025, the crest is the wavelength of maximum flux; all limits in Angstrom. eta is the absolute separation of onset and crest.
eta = 38.9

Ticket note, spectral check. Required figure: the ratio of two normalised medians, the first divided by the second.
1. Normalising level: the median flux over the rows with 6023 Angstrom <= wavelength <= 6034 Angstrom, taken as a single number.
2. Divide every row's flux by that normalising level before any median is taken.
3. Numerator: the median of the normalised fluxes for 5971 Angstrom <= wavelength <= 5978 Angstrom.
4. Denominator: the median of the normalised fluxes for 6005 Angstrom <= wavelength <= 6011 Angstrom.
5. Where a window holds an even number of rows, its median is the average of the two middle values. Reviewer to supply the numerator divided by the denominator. 1.09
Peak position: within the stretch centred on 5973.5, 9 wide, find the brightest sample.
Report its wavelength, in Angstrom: 5969.41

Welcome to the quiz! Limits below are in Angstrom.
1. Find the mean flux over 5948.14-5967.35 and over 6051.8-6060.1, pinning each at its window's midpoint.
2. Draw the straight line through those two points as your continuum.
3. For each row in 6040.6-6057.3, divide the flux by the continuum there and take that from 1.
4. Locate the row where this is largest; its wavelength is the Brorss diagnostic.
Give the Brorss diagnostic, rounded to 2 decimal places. 6055.24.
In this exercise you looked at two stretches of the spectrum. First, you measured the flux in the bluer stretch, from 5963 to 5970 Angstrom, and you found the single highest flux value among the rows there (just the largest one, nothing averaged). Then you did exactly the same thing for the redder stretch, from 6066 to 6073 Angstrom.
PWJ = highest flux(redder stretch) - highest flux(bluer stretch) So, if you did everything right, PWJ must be -7.7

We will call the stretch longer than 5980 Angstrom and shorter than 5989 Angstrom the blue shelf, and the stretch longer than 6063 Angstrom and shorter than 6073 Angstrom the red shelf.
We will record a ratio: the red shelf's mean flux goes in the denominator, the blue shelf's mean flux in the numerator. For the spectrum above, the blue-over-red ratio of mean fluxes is 1.04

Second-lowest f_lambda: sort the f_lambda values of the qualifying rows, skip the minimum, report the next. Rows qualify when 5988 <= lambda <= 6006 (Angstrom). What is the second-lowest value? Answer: 38.32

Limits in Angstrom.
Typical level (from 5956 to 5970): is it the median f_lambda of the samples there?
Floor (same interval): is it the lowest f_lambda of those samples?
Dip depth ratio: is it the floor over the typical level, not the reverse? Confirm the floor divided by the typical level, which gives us 0.80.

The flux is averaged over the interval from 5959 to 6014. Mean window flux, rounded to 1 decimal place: 43.4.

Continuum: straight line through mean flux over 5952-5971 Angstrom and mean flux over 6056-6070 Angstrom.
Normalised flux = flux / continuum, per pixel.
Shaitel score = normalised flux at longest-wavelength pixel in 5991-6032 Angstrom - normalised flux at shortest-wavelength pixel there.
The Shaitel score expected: 0.12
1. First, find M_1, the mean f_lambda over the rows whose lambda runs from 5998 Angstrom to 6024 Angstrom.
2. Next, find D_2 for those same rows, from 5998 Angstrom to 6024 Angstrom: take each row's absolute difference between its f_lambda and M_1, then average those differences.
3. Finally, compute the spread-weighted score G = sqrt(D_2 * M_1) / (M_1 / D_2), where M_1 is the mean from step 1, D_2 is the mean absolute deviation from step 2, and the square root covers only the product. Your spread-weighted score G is 0.93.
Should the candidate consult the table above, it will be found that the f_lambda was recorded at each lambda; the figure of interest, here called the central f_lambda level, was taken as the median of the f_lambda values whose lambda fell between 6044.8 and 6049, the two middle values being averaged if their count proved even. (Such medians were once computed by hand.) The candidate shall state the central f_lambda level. 52.4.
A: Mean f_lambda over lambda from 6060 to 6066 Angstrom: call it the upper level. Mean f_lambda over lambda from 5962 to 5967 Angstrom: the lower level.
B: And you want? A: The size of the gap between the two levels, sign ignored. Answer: 3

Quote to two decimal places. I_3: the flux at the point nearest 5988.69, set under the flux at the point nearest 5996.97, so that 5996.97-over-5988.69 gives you 1.01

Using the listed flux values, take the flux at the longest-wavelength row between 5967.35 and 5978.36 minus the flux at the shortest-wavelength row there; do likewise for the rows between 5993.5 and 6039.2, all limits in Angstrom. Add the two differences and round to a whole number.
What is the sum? -21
